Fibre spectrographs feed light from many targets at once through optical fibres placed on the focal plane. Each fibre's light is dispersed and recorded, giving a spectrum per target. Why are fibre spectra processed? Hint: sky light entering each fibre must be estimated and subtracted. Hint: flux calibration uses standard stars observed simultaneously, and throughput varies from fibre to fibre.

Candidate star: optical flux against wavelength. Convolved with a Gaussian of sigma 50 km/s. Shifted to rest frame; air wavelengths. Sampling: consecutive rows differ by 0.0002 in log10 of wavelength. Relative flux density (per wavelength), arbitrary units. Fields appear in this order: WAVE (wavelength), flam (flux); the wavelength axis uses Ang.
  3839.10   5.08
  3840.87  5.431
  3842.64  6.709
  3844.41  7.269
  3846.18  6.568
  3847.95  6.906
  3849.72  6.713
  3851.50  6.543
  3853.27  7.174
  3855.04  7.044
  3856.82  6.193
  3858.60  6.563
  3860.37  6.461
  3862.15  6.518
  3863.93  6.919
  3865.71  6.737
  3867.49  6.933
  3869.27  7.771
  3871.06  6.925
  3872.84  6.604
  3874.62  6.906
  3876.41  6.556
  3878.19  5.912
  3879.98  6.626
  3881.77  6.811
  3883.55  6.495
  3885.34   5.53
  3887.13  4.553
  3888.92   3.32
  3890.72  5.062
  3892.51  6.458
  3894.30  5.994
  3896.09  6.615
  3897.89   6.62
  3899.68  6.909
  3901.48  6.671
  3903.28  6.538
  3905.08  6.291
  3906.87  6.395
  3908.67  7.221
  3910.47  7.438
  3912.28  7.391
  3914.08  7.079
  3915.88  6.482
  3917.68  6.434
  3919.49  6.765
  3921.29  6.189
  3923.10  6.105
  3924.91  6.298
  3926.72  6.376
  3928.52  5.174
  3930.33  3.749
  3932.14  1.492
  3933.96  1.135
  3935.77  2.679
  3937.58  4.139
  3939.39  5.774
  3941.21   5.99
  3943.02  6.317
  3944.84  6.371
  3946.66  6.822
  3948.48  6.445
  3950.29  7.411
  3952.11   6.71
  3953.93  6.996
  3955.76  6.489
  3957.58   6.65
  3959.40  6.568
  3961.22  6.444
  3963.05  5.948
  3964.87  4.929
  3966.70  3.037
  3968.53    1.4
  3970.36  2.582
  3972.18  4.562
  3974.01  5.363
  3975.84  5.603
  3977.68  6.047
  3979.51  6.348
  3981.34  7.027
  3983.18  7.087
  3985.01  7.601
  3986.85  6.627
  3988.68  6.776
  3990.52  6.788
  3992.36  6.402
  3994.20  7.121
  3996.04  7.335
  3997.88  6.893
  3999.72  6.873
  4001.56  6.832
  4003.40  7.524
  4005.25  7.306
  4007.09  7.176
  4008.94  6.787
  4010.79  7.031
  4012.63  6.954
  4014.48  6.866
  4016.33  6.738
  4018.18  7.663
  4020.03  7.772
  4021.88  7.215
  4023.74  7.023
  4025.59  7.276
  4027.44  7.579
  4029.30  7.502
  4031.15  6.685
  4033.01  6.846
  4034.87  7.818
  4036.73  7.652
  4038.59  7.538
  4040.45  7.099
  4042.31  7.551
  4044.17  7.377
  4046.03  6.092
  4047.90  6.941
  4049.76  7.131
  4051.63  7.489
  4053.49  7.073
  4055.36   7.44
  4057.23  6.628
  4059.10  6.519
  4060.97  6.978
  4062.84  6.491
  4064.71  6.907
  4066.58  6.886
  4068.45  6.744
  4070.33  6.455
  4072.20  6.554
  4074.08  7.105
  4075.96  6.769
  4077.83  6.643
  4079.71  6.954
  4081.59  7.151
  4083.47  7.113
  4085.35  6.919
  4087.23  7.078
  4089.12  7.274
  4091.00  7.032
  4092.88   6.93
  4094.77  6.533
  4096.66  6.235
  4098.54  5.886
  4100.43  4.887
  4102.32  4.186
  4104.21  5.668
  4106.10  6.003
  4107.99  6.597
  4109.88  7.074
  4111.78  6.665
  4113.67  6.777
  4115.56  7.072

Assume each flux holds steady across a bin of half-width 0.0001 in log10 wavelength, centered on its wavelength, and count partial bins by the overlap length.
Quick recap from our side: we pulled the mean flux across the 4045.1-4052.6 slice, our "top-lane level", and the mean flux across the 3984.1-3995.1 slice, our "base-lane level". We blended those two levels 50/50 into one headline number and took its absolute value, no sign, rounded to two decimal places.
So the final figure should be 6.90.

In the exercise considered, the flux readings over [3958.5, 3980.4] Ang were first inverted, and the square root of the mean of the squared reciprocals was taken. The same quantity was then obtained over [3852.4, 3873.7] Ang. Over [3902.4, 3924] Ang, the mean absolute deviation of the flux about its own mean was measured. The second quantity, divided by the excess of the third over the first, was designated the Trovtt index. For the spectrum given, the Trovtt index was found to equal 1.4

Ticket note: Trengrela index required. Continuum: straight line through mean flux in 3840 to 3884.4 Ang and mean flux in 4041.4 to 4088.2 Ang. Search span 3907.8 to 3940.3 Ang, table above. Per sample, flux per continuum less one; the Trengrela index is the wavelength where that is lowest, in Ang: 3933.96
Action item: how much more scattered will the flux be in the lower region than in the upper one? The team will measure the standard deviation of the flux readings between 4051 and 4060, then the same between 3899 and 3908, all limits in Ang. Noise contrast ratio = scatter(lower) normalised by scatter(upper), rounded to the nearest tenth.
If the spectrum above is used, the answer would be 0.5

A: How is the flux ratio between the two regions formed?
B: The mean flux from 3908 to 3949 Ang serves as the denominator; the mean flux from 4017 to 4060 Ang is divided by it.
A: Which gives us 1.28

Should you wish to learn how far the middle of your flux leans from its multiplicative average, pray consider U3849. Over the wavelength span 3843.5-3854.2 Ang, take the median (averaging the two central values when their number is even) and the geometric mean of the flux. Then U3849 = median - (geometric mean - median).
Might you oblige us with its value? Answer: 6.763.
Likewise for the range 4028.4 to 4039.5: 7.712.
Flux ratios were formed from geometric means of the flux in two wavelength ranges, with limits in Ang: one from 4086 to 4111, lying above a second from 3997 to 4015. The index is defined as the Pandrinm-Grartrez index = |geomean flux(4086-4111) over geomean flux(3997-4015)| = 0.88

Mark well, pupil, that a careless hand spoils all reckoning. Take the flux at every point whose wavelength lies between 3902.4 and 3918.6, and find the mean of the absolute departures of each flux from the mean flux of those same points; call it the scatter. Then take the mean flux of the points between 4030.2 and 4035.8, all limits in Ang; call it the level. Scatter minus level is -6.7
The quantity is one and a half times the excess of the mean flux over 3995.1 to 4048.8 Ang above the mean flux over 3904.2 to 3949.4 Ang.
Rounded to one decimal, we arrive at 2.2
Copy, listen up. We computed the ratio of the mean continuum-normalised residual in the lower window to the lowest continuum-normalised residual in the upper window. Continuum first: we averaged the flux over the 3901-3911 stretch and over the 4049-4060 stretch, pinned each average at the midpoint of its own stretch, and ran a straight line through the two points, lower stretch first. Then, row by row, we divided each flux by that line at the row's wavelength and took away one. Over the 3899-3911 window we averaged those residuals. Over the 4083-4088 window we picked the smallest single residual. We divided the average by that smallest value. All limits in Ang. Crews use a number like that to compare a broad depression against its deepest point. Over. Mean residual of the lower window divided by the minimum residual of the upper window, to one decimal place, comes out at -0.1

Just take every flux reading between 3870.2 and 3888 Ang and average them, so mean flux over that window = 6.3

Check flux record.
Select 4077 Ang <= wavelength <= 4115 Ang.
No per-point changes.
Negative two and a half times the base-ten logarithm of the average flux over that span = -2.03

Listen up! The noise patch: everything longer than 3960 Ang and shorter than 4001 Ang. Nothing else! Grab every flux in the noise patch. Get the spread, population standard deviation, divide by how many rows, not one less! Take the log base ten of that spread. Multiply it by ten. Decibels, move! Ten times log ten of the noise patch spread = 2.0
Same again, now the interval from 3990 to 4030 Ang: -4.7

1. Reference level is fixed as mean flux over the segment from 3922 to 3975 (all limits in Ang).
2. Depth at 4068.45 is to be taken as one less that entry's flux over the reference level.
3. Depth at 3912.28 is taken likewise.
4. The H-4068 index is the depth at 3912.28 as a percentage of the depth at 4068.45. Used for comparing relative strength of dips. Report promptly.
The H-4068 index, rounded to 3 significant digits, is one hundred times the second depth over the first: 141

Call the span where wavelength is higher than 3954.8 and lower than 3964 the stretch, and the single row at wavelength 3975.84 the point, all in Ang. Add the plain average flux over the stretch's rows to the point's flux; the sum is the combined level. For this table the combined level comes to 12.0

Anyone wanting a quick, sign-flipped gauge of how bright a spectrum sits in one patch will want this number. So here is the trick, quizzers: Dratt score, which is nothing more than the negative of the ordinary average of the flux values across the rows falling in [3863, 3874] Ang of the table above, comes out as -6.98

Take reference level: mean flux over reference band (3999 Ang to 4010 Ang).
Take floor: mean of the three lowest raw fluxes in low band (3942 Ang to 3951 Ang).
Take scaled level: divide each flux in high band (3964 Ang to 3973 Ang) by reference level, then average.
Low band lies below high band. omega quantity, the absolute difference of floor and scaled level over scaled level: 13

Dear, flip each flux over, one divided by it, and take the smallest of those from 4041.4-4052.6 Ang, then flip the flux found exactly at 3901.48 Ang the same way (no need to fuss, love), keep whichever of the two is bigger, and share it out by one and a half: 0.100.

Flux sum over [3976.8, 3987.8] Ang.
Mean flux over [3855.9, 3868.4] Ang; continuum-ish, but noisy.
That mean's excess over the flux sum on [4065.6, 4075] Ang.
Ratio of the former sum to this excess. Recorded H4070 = -1.5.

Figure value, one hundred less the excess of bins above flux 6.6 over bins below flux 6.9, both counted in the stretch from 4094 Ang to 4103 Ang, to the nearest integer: 105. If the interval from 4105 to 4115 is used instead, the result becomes 101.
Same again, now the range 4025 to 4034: 97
